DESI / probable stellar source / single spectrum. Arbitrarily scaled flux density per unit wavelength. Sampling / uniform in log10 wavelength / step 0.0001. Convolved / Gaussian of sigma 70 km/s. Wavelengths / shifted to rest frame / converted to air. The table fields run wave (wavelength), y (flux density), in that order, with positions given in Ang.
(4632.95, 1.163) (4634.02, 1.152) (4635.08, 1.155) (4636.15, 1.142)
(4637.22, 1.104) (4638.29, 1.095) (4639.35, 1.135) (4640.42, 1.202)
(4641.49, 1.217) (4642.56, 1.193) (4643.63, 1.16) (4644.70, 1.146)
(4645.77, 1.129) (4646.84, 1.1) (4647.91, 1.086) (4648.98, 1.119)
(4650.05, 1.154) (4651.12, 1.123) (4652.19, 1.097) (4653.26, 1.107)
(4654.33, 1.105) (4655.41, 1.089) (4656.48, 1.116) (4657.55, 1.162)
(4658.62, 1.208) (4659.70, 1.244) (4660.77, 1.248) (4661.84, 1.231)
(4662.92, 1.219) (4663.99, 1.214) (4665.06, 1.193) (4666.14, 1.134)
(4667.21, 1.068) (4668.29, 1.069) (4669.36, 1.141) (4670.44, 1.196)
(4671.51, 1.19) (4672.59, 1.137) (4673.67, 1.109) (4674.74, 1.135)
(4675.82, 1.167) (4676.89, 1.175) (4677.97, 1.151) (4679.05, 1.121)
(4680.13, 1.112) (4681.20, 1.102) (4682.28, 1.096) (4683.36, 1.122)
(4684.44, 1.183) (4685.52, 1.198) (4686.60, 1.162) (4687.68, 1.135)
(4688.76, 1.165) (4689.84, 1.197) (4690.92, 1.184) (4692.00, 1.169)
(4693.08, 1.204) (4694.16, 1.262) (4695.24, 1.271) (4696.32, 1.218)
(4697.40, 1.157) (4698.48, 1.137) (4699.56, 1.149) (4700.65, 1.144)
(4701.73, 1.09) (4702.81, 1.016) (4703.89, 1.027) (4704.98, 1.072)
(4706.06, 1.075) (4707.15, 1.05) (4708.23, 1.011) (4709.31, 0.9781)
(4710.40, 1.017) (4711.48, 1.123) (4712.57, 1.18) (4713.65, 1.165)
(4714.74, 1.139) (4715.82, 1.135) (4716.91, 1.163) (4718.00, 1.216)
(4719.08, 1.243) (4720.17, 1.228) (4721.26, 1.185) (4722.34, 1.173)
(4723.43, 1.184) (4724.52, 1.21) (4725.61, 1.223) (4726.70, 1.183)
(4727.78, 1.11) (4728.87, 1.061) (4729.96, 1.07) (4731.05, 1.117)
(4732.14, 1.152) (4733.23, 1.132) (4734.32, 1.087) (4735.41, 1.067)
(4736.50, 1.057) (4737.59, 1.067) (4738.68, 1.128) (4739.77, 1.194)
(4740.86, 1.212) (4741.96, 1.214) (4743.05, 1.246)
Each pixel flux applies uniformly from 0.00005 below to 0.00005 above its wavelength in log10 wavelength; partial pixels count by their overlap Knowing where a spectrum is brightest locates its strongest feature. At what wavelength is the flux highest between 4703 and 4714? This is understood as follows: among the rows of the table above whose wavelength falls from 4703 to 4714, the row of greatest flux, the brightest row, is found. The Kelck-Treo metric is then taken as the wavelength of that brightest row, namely 4712.57 Ang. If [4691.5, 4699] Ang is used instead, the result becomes 4695.24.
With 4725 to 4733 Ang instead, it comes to 4725.61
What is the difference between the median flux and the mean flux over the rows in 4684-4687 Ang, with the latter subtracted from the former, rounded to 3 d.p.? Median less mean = 0.002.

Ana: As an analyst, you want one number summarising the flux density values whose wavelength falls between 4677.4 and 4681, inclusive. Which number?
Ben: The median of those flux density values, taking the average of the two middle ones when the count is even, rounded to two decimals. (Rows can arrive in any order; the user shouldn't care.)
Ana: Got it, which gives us 1.12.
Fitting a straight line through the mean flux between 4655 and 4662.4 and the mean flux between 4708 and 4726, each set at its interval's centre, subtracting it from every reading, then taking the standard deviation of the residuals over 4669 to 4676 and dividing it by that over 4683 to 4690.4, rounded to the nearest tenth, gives 1.1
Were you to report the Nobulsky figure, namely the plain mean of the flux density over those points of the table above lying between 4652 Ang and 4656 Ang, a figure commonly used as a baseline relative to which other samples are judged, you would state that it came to 1.10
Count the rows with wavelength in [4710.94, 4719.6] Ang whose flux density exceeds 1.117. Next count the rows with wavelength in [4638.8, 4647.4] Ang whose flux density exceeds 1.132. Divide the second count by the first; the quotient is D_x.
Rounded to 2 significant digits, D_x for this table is 0.75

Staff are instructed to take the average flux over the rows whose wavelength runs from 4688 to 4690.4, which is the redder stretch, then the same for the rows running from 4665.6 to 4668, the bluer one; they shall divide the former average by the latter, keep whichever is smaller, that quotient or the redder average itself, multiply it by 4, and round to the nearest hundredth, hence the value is 4.29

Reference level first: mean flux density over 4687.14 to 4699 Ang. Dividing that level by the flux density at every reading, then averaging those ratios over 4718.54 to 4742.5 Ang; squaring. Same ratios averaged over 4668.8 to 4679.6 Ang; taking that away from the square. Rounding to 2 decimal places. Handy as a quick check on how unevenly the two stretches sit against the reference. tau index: 0.04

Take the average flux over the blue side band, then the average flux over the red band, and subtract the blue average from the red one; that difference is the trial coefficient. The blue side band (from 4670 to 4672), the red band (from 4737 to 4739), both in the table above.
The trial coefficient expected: -0.10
